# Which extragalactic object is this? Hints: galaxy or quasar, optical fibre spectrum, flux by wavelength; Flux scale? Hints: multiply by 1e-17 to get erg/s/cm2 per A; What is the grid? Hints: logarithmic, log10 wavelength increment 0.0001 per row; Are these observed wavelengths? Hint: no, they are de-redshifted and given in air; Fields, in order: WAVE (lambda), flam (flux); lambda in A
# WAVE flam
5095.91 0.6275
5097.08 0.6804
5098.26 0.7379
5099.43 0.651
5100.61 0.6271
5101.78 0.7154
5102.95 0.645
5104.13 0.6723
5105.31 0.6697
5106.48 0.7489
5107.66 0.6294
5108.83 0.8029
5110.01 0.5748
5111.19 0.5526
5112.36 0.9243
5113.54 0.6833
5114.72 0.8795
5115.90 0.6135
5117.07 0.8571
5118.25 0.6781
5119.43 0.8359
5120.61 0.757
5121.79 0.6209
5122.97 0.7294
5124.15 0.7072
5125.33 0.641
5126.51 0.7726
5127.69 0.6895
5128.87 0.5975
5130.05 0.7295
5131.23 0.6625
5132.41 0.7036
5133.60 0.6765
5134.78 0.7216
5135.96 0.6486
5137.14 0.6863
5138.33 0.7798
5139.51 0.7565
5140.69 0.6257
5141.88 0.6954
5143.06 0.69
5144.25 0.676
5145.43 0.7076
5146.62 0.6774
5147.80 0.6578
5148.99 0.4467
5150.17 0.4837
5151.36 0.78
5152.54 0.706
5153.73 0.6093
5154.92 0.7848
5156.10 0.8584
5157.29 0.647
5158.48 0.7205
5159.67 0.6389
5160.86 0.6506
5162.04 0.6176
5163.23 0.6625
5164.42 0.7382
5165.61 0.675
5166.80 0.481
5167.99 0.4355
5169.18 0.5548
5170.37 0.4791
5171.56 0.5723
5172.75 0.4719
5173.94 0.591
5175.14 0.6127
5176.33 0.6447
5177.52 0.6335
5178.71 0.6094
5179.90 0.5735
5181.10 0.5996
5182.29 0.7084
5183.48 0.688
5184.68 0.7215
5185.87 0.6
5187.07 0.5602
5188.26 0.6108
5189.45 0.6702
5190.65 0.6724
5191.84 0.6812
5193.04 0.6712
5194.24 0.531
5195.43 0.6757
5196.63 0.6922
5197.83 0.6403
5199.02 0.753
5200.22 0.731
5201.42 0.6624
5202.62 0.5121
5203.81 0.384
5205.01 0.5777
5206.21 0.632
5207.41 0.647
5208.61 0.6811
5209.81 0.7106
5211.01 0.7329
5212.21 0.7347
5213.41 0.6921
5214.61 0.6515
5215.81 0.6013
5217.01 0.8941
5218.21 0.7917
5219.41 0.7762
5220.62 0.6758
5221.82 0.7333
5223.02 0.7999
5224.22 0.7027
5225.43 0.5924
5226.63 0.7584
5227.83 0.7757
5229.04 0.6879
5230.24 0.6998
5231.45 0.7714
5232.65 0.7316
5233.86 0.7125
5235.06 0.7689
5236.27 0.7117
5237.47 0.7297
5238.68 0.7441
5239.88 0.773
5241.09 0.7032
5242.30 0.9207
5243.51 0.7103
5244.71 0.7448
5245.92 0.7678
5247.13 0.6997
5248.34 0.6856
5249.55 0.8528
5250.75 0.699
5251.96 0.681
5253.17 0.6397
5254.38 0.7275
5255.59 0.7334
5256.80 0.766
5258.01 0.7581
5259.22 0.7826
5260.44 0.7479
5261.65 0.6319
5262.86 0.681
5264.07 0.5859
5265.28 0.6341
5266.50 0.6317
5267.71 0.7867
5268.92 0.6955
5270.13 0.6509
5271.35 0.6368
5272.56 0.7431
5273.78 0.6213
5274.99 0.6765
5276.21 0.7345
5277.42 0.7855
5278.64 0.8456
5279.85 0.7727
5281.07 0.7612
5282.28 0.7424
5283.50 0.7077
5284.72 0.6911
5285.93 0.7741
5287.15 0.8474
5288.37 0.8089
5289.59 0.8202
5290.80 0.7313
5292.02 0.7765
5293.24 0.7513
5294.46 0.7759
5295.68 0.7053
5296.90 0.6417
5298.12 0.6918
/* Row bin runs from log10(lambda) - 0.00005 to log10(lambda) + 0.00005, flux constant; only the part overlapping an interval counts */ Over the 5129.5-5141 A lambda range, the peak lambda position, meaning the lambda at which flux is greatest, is 5138.33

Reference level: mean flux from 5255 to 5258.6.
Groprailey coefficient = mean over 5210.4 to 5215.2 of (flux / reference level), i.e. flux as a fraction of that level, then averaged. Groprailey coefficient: 0.93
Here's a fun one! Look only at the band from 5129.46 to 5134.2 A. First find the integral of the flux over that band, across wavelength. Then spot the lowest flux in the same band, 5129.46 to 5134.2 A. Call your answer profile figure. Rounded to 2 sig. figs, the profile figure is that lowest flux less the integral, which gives -2.6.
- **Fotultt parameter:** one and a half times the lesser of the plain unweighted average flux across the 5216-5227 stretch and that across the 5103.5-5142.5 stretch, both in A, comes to 1.06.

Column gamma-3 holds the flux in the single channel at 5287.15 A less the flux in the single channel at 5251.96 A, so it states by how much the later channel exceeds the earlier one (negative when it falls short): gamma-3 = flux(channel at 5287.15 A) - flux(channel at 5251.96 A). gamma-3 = 0.17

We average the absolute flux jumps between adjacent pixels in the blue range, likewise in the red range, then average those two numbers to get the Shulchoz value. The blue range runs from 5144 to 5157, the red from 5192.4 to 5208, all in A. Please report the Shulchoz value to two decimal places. 0.10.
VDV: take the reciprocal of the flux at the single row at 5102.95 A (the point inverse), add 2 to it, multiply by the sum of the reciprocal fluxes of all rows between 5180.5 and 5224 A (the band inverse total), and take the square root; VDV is 14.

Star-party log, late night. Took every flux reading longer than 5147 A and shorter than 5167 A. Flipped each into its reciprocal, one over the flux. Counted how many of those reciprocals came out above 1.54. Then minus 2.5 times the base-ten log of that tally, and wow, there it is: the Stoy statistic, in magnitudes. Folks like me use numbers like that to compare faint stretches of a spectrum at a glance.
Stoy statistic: -2.11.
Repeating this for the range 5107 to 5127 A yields -1.95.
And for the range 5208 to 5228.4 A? -0.75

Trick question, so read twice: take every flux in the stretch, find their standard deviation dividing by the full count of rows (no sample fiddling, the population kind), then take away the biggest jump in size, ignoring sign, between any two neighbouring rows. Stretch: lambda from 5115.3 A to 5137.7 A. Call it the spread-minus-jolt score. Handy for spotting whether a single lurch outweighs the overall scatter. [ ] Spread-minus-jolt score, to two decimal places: -0.18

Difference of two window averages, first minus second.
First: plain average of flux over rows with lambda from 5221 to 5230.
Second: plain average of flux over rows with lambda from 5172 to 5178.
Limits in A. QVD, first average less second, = 0.13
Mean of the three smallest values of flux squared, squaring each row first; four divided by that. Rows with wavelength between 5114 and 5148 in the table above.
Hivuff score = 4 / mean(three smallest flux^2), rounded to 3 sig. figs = 10.7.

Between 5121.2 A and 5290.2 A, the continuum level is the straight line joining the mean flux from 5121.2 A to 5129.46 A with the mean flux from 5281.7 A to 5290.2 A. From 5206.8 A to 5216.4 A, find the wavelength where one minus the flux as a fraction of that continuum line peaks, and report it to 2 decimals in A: 5215.81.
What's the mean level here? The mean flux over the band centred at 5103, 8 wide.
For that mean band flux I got 0.68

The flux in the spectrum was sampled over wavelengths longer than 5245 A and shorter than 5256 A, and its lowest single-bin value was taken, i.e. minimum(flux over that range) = 0.6397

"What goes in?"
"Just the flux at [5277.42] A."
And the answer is 0.7855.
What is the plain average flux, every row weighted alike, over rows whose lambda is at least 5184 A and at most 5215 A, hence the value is 0.647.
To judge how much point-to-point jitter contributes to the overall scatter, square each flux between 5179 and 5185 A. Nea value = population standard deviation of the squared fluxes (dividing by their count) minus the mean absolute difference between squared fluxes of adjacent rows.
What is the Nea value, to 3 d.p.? 0.016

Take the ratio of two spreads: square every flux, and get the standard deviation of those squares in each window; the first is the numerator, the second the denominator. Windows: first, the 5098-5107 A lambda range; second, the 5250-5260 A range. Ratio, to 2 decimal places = 0.91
